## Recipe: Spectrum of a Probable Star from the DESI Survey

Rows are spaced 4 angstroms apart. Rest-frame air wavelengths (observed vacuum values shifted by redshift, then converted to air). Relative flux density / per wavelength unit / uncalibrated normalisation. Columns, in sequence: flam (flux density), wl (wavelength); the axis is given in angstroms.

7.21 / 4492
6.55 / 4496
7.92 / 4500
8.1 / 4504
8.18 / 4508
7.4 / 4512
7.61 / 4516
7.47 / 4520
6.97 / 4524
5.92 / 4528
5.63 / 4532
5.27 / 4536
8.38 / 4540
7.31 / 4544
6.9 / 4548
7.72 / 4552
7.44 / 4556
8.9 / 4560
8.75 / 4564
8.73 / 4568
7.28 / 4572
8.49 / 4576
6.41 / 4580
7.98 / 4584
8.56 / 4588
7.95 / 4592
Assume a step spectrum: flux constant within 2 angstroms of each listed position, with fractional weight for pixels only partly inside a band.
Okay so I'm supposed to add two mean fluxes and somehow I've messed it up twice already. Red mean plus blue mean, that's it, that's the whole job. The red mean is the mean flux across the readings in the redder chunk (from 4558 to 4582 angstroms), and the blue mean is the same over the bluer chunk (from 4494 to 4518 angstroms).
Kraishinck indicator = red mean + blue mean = 15.7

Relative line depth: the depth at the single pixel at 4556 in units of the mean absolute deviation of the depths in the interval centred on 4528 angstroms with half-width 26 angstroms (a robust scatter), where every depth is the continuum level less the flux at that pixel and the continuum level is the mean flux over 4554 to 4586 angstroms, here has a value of 0.72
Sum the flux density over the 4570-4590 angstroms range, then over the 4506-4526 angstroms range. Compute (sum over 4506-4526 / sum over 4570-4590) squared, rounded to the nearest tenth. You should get 0.9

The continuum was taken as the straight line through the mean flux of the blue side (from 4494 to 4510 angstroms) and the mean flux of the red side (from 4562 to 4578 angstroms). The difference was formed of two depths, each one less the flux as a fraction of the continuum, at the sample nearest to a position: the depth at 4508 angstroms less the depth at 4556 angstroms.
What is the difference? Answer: -0.15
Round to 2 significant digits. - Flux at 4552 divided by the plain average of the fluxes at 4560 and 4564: 0.87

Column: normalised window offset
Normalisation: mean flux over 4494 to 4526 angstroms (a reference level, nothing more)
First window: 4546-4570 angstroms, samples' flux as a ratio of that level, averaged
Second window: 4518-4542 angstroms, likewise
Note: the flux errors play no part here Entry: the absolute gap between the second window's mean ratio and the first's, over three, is 0.065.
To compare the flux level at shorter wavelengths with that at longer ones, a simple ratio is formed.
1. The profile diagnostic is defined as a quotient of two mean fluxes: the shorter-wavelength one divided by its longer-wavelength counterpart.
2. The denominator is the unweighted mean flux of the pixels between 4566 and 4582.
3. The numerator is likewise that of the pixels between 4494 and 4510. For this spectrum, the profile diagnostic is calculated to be 0.99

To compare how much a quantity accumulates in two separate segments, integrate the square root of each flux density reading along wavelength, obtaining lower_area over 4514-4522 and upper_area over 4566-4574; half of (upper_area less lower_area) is 0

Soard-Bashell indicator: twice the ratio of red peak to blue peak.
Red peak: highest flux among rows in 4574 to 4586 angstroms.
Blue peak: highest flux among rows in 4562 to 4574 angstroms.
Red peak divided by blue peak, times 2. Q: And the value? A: 1.94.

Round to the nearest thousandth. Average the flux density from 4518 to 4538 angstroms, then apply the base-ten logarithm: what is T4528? 0.796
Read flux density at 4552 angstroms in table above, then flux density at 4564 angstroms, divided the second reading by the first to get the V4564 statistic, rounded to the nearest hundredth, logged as 1.13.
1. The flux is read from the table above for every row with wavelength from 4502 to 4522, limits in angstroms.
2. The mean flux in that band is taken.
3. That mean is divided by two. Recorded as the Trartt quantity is 3.88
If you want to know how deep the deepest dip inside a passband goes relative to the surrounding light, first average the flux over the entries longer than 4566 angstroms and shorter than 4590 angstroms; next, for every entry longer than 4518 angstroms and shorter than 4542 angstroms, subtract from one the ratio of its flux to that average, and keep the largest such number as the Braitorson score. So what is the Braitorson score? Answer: 0.33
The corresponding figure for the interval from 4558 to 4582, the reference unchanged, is 0.19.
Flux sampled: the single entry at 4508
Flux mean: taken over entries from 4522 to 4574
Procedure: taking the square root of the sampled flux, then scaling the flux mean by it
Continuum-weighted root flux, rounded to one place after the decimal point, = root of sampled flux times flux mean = 20.9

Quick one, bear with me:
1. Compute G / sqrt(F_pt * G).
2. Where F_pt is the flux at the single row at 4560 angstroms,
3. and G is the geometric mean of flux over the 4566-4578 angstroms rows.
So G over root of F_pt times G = 0.96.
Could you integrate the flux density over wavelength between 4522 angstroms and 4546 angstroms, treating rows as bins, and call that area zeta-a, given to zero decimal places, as 158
